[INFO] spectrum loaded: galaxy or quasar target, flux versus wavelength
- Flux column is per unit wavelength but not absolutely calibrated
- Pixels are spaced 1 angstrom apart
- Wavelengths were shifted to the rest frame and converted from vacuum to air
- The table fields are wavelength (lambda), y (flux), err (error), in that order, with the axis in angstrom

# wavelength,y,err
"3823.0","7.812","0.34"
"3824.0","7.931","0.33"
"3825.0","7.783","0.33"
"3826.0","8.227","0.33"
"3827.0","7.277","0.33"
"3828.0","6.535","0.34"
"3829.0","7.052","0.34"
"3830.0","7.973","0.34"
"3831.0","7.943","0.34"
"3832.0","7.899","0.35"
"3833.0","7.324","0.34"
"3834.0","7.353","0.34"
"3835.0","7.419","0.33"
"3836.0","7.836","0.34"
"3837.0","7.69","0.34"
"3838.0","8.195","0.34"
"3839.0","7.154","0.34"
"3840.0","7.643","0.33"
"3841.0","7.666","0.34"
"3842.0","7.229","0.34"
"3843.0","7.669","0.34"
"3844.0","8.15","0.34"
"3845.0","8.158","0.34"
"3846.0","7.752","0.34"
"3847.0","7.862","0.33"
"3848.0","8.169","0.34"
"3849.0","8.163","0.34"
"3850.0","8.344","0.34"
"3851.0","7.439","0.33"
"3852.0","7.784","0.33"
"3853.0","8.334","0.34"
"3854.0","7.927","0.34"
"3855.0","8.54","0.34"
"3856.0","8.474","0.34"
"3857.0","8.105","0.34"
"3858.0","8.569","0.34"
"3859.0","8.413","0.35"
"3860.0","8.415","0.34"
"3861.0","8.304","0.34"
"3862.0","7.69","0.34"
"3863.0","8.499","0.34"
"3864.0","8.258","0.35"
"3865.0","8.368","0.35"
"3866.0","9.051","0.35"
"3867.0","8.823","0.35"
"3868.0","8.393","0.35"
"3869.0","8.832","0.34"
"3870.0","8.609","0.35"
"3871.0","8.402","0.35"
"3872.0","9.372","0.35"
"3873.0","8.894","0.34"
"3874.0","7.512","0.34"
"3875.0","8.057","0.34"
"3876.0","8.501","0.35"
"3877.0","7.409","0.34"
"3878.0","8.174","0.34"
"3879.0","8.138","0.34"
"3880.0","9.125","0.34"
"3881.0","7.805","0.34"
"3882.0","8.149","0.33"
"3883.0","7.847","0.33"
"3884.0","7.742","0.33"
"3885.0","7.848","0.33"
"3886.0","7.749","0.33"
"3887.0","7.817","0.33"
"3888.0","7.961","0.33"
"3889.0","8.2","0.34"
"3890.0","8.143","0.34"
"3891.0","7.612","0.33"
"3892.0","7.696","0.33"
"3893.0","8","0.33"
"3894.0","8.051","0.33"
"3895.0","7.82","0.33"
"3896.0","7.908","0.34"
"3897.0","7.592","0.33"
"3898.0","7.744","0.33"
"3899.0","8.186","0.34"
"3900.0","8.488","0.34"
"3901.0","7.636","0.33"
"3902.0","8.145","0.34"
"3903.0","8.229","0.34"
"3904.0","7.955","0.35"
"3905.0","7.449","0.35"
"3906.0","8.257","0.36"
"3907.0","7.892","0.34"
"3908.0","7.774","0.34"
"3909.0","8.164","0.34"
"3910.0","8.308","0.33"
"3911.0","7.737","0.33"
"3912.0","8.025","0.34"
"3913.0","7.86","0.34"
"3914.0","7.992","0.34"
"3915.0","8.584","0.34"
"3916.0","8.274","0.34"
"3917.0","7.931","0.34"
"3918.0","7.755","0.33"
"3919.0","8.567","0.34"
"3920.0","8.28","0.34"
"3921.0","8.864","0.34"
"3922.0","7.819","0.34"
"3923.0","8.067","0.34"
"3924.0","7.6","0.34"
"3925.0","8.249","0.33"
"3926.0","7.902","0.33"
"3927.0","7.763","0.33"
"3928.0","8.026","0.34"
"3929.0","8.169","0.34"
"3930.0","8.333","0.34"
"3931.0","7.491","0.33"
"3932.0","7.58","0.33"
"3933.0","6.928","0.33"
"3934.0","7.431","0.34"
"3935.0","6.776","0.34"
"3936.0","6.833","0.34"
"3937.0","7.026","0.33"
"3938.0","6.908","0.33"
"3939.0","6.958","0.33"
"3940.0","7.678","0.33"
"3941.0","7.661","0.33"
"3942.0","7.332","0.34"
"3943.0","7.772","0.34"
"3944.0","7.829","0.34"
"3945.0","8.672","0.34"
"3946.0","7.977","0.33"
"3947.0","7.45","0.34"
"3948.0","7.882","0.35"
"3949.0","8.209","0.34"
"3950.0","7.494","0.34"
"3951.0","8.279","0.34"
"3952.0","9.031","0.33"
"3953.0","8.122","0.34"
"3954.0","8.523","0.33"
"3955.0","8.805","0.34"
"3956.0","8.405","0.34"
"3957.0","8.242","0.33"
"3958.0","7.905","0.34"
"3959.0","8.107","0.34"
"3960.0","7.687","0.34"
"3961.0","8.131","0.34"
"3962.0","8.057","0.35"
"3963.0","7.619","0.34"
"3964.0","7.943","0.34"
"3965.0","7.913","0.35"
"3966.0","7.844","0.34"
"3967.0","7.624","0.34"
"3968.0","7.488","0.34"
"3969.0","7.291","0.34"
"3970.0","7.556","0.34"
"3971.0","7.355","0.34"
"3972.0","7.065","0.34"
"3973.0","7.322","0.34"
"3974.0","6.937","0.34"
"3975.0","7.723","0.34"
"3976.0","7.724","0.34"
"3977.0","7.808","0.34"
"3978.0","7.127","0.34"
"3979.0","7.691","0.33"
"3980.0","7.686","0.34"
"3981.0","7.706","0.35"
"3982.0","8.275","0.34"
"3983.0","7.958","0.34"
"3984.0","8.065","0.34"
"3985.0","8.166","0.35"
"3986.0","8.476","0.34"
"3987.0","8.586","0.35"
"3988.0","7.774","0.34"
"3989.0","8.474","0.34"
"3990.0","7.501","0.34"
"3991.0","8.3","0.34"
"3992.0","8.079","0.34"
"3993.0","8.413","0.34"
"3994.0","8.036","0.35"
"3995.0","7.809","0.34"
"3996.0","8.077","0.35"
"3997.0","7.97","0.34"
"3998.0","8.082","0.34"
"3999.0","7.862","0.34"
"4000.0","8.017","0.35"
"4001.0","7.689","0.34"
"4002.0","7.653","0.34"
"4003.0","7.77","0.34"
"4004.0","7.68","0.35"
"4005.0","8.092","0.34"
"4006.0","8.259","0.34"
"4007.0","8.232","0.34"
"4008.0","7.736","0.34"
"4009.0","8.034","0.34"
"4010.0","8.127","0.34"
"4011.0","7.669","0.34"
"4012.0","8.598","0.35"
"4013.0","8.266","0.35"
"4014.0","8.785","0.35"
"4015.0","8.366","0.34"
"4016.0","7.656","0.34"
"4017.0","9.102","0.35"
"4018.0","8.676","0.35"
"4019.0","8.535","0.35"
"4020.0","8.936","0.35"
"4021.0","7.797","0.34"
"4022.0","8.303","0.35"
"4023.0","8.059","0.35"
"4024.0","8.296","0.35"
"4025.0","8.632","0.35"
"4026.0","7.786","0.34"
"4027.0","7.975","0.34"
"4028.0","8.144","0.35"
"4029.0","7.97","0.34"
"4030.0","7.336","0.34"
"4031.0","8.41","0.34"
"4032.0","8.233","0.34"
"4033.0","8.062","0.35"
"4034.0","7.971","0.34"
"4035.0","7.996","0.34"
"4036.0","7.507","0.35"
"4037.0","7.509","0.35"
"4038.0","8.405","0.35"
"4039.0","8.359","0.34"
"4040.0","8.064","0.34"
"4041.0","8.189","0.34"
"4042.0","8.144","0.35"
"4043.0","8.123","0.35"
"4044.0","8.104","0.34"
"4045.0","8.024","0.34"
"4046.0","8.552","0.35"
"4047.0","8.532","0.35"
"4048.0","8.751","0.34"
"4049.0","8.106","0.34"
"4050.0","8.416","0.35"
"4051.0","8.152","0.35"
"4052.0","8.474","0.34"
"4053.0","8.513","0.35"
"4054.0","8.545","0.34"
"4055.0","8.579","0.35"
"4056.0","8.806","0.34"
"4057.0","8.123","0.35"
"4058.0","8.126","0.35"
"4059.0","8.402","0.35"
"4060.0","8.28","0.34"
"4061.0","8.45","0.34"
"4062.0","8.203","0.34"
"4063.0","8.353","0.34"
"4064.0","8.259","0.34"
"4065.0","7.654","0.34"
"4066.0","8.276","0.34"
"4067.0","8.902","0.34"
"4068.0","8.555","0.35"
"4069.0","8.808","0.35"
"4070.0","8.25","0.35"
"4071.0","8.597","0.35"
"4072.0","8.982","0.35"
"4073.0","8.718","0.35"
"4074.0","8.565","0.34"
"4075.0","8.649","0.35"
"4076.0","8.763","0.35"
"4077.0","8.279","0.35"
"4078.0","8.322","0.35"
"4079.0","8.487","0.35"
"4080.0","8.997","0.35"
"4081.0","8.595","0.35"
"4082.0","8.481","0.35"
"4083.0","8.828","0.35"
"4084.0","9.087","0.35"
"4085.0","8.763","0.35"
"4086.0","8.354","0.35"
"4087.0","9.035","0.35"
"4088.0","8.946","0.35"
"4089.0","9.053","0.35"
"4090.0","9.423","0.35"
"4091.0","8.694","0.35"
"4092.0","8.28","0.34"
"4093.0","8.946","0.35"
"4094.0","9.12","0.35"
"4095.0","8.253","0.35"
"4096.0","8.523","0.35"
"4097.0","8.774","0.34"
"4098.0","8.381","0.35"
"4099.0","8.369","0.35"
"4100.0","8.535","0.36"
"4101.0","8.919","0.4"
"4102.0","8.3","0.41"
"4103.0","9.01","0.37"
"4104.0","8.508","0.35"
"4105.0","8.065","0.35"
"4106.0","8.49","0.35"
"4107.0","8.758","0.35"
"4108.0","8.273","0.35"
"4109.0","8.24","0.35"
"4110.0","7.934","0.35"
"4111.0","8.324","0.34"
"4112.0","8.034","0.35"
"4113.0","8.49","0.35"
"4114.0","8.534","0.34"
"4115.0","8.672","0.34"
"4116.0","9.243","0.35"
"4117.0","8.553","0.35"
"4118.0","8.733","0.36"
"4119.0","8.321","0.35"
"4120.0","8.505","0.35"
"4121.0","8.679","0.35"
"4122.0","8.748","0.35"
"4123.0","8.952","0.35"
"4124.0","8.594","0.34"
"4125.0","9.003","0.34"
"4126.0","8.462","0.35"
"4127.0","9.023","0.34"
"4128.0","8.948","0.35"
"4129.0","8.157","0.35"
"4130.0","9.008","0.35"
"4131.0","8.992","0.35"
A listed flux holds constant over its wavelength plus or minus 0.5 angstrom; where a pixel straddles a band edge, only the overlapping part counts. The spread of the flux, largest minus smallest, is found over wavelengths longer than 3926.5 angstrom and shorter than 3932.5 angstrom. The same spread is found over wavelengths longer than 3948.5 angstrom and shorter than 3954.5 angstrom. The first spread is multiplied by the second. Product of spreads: 1.3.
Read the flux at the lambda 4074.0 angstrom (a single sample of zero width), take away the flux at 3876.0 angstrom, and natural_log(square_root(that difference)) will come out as -1.4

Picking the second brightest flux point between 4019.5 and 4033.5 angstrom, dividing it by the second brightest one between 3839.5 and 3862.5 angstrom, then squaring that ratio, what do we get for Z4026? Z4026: 1.02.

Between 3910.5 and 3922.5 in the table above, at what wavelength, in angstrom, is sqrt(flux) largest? 3921.0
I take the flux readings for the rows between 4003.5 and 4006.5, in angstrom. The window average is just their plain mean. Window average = 8.0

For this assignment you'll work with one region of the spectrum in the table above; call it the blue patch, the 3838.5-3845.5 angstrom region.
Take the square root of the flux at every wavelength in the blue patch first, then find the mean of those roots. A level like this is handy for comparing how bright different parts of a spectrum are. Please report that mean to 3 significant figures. 2.77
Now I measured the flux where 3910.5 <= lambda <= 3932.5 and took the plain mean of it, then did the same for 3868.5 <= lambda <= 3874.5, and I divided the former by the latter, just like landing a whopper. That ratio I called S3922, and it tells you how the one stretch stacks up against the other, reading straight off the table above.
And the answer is 0.93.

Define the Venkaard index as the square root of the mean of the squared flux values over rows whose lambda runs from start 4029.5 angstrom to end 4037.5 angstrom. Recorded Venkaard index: 7.9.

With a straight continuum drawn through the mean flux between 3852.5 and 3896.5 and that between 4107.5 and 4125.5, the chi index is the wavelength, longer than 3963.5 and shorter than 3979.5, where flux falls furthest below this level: 3974.0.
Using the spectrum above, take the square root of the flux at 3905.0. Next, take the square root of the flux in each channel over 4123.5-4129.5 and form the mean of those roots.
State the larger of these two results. 2.95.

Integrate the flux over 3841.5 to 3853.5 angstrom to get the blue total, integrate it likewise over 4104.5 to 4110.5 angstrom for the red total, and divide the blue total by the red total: 1.9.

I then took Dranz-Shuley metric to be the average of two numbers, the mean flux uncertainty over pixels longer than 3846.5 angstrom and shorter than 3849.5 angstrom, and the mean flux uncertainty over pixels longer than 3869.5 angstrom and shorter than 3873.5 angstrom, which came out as 0.3421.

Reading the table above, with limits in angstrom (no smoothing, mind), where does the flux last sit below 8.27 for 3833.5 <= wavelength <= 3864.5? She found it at 3864.0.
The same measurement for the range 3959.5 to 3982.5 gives 3981.0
